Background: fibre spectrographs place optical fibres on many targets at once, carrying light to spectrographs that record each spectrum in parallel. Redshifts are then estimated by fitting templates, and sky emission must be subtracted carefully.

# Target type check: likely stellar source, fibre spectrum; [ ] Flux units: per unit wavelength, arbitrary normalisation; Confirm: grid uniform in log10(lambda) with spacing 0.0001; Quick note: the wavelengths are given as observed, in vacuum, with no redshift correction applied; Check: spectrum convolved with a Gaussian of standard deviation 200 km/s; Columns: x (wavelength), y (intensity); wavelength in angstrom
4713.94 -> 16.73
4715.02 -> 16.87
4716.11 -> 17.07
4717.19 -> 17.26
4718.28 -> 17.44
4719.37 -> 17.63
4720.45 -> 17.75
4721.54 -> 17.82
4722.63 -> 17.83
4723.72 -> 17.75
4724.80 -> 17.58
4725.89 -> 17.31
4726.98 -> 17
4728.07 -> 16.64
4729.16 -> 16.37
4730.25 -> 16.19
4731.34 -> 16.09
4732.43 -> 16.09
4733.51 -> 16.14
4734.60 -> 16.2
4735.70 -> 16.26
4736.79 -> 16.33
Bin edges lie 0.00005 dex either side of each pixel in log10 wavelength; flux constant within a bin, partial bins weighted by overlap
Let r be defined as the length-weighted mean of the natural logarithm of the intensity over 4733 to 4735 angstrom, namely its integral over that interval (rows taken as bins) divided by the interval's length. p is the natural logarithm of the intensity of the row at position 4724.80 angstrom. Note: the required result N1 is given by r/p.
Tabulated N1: 0.971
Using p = 2.87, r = 2.78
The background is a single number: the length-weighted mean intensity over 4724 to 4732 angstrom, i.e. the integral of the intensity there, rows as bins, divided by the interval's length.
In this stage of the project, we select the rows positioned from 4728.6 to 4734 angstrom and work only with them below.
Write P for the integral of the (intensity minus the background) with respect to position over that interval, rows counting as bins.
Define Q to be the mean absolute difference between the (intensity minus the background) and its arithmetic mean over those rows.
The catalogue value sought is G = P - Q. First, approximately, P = -3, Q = 0.08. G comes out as -3.2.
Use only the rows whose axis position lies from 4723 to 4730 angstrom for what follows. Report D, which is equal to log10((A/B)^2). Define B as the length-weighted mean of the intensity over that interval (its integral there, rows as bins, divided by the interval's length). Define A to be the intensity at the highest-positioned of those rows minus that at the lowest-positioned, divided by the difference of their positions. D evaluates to -3.7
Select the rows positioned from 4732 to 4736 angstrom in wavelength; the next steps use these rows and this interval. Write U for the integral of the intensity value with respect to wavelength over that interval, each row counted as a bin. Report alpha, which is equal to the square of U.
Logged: 4184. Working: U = 64.7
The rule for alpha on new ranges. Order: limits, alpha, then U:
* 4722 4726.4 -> 6015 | 77.6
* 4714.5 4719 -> 5963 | 77.2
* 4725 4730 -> 7072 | 84.1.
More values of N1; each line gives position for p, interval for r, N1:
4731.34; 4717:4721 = 1.030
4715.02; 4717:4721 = 1.013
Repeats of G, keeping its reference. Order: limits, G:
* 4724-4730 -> 0.9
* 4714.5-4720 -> 2.5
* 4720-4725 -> 4.9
